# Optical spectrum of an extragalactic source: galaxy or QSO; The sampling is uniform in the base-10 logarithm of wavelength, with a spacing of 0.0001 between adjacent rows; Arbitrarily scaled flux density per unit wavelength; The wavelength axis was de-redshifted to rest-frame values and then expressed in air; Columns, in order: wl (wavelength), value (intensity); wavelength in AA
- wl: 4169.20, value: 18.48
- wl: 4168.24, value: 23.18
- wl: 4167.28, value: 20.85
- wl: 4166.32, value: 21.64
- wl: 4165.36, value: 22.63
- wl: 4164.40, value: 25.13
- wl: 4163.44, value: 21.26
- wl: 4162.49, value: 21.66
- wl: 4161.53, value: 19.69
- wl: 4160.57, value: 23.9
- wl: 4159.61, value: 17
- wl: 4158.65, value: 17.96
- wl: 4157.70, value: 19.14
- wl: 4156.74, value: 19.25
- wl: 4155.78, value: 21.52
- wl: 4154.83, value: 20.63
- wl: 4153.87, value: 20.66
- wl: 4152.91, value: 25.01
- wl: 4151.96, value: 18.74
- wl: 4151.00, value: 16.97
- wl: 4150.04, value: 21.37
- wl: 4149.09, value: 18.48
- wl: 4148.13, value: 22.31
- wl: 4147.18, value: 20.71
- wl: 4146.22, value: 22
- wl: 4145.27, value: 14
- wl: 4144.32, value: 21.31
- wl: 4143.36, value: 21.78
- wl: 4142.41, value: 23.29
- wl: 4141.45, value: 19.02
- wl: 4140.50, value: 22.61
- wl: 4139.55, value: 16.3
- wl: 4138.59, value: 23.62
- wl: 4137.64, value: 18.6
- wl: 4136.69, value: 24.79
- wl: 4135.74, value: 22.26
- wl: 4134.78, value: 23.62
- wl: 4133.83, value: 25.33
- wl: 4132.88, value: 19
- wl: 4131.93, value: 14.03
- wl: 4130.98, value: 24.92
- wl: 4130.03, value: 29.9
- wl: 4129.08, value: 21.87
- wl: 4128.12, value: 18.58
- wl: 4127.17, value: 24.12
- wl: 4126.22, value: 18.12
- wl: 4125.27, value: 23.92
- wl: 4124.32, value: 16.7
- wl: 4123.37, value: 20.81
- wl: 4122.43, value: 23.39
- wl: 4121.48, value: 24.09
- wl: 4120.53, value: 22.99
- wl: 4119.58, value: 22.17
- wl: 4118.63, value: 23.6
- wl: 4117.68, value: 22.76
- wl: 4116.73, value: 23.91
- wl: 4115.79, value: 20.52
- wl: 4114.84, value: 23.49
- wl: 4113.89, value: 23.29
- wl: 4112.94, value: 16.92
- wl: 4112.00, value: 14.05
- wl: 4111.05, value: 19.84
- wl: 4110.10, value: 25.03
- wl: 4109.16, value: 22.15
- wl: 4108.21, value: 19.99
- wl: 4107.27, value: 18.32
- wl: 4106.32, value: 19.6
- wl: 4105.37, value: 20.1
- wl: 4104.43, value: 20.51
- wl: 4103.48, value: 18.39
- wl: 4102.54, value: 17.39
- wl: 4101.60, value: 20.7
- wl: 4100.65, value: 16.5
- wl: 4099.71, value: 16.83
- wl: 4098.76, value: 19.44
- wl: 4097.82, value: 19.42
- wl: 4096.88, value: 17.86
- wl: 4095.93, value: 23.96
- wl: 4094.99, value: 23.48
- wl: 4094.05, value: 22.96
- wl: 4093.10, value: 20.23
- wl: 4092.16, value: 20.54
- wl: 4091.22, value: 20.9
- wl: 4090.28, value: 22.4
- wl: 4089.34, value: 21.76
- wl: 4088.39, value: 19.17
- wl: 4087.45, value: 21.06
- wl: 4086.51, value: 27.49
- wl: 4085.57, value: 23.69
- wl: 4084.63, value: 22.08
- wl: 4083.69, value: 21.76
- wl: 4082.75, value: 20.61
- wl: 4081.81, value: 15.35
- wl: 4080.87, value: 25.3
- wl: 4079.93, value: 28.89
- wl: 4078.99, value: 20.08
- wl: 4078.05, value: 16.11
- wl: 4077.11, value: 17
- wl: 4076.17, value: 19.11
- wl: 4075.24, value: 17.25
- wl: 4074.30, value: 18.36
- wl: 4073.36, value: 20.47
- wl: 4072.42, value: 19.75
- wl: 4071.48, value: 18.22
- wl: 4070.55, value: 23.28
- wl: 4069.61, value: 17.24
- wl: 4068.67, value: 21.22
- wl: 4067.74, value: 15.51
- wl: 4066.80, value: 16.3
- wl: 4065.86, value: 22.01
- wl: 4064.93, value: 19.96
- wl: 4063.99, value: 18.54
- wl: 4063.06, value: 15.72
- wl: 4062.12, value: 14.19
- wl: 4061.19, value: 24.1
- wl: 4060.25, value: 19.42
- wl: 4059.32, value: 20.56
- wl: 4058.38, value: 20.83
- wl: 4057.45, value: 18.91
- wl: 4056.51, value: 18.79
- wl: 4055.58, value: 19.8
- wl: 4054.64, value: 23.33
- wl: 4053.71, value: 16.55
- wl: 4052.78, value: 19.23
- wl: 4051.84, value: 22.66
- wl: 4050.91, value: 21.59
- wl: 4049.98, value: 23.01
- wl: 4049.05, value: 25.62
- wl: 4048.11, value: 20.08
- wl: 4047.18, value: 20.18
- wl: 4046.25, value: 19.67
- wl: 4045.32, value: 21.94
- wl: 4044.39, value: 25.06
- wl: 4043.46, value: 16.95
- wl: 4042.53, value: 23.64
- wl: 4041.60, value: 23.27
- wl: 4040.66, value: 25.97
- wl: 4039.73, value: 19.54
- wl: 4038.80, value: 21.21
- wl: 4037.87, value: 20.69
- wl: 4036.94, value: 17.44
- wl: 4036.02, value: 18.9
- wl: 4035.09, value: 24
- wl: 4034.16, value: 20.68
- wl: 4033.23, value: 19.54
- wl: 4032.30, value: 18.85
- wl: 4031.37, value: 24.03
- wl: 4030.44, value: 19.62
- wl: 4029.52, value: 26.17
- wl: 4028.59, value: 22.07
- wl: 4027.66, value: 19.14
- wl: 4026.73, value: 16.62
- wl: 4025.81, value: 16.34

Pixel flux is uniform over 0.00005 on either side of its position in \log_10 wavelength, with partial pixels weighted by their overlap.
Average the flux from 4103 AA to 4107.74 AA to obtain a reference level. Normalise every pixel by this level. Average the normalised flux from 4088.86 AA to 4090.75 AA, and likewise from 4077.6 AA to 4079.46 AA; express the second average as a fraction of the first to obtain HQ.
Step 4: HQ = 0.82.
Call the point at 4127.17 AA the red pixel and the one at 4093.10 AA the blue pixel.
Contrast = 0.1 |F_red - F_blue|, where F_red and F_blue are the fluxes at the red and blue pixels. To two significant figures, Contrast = 0.39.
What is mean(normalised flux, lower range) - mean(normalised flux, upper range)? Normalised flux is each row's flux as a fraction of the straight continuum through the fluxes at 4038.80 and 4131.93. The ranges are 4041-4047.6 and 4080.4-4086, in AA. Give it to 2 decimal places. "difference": -0.17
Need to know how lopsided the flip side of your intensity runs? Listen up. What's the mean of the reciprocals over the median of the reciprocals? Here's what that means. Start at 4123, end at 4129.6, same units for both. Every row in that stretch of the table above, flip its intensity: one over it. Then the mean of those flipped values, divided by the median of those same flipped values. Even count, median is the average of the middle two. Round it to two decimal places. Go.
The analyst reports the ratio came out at 1.03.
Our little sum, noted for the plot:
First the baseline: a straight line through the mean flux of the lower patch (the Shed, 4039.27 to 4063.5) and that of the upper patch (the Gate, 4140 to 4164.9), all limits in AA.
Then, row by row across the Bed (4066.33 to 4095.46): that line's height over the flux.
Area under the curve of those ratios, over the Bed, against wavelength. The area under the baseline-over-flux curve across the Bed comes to 30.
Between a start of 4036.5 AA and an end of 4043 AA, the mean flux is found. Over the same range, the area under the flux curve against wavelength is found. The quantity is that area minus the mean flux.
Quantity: 119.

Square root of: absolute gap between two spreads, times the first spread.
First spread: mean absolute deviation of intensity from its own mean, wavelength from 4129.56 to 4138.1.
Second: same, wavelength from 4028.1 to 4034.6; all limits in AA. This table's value 2.25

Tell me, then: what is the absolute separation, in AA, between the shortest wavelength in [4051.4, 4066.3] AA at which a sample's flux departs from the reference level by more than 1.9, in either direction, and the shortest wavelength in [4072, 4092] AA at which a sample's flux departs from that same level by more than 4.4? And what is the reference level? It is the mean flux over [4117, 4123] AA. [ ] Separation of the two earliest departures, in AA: 21.5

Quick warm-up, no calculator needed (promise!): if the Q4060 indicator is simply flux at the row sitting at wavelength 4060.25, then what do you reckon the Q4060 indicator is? 19.42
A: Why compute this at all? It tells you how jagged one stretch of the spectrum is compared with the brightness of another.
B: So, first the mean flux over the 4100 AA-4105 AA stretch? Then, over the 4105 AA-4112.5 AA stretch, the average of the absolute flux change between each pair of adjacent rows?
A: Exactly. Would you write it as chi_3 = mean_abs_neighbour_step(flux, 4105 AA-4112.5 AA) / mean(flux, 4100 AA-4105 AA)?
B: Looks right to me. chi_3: 0.149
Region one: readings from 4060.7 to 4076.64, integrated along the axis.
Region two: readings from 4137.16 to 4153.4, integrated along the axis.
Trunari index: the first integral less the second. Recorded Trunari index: -29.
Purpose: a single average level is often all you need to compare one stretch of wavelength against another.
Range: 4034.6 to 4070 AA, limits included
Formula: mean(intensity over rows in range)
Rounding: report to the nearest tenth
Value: 20.4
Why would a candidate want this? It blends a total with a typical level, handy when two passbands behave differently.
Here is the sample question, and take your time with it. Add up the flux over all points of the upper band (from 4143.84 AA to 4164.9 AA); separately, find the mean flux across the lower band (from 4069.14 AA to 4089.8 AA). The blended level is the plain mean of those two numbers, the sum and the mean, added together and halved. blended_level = 235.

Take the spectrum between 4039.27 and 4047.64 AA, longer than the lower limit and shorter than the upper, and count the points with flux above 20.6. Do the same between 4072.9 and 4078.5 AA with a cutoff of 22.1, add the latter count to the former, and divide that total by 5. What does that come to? 1.00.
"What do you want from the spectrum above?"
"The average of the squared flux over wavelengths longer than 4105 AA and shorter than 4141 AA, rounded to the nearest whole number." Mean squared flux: 471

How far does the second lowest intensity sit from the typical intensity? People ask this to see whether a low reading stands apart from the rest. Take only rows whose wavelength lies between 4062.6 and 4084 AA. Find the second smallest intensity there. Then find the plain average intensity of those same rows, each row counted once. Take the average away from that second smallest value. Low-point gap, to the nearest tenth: -4.0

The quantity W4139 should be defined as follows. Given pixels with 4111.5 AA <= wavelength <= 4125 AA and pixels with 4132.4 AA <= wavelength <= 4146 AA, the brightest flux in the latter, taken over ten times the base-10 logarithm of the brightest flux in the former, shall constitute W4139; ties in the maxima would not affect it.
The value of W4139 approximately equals 1.83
